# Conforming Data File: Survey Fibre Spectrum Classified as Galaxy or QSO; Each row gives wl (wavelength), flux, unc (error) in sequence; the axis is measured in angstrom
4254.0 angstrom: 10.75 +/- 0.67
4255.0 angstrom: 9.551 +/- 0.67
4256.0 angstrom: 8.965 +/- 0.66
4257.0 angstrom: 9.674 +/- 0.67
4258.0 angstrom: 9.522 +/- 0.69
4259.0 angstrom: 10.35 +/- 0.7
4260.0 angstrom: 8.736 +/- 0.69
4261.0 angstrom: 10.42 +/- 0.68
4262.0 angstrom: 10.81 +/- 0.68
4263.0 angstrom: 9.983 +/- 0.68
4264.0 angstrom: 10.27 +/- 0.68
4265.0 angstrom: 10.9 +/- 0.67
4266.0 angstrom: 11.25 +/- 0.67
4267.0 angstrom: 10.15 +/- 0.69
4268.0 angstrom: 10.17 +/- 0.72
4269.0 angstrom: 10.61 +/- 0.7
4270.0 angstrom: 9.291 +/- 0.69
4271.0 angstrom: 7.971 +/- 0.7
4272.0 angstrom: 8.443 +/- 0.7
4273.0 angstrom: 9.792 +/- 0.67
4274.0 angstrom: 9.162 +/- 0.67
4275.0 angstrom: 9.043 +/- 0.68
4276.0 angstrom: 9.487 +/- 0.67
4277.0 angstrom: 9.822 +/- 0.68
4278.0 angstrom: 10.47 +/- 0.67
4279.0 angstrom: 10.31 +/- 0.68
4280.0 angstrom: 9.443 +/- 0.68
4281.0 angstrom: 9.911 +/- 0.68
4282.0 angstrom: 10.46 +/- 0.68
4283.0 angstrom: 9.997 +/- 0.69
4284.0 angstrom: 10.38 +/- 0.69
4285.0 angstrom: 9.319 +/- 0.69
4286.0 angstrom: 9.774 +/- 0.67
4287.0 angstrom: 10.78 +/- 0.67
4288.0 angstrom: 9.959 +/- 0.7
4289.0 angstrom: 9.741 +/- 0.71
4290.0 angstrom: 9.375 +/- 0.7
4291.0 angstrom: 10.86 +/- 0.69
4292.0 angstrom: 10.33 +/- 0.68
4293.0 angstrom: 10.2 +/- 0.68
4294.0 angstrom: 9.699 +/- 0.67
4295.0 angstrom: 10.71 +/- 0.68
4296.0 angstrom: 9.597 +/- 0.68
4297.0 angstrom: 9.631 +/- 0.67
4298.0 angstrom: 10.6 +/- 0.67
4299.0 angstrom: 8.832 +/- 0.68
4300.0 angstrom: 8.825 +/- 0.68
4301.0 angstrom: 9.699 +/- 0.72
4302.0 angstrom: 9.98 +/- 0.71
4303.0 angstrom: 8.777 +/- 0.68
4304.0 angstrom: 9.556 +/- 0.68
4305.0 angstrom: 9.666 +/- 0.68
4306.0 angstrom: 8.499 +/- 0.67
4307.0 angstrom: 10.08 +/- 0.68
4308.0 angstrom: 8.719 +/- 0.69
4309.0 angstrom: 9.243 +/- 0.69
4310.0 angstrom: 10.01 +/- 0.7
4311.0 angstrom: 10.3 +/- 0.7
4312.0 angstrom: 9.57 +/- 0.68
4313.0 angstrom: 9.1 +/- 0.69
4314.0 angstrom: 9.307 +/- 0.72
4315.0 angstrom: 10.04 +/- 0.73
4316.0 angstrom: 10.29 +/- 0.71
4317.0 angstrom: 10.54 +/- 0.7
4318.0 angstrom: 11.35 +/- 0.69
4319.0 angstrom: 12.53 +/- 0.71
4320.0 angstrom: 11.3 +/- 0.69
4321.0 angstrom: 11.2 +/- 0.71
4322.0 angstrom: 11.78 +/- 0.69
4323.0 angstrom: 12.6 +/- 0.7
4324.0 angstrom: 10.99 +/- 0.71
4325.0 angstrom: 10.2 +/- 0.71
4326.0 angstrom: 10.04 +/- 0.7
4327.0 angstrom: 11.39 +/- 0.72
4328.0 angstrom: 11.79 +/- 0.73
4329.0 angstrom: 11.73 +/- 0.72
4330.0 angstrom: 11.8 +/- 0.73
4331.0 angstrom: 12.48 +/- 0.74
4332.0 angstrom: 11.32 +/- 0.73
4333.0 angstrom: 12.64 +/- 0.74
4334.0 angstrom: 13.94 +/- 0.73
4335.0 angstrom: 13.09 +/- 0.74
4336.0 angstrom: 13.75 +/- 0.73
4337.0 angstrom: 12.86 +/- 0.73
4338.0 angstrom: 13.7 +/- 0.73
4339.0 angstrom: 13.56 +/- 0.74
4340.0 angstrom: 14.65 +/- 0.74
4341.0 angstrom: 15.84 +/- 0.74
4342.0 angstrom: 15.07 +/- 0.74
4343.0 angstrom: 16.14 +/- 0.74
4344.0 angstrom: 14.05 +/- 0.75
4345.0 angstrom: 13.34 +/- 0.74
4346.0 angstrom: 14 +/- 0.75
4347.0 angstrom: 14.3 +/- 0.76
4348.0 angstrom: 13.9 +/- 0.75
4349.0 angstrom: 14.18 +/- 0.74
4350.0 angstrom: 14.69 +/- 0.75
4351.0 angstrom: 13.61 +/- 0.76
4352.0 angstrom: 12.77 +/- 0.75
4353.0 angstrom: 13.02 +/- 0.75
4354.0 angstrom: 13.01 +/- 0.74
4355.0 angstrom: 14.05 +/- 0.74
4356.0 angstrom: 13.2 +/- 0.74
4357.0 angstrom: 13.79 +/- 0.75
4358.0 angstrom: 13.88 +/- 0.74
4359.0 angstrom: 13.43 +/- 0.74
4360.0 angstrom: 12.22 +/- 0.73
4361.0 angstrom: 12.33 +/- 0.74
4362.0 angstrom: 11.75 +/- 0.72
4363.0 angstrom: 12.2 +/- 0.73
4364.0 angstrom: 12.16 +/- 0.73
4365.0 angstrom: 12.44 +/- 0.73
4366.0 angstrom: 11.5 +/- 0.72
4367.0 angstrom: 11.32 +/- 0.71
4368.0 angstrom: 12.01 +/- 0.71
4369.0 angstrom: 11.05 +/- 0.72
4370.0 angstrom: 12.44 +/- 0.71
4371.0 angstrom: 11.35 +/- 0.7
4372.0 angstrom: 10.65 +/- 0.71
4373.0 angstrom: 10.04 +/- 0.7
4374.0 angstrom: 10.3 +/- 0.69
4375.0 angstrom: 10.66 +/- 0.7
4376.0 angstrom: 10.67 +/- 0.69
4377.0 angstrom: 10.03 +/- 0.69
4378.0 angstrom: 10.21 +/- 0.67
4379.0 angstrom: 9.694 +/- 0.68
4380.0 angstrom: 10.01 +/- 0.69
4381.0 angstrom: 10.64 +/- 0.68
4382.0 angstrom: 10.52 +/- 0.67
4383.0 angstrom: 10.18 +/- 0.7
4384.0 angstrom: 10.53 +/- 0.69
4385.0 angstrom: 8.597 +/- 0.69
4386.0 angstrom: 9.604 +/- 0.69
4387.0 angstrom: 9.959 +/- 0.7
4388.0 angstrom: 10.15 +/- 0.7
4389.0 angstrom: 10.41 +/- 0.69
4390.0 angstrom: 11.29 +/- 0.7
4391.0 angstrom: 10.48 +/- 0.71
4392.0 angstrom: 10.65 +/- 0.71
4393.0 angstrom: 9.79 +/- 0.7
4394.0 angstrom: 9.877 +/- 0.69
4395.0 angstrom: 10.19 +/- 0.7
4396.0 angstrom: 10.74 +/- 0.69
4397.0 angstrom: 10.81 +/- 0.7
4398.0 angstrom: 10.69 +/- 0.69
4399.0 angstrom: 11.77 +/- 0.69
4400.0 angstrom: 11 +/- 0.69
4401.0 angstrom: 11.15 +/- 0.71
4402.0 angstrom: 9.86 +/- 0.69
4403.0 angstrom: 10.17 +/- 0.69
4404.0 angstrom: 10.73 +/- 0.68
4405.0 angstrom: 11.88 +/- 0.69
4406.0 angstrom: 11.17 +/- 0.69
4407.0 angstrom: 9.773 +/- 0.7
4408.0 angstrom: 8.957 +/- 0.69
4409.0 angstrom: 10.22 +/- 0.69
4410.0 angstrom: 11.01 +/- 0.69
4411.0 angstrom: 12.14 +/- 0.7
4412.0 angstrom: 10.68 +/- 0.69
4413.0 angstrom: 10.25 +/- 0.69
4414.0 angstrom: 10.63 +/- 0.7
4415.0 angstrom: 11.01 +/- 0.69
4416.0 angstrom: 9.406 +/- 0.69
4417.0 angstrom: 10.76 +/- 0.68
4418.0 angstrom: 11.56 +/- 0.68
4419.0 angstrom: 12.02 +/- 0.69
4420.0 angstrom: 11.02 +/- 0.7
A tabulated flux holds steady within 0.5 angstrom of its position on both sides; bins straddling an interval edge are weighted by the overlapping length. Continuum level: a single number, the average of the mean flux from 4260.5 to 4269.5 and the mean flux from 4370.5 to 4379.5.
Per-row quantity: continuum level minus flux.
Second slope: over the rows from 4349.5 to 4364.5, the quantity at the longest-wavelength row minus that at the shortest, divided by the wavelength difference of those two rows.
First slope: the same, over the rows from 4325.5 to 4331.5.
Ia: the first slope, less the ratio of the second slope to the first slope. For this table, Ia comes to -0.12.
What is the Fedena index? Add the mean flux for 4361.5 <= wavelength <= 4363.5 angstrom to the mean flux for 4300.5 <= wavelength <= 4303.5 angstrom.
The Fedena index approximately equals 21.5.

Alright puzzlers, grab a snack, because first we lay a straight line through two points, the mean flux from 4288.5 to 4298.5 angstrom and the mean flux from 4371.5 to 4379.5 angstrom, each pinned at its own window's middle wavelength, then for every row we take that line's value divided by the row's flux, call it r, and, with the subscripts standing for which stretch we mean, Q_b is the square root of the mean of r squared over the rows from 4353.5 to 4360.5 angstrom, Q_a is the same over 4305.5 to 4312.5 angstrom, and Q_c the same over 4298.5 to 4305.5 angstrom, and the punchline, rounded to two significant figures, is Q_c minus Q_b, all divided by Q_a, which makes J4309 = 0.30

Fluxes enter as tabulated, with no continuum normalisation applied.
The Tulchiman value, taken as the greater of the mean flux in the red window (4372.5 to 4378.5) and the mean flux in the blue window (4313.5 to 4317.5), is 10.3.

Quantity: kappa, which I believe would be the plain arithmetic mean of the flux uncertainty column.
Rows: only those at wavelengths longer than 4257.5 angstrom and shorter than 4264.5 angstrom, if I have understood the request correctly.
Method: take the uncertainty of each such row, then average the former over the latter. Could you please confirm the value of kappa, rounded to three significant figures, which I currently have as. 0.686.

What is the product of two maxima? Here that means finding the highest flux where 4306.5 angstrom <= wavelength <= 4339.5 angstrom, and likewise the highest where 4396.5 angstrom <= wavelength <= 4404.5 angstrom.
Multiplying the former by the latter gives 164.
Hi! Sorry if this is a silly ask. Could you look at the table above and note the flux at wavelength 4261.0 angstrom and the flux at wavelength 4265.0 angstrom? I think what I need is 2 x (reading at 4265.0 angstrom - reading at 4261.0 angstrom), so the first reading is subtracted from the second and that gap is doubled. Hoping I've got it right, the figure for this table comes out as 1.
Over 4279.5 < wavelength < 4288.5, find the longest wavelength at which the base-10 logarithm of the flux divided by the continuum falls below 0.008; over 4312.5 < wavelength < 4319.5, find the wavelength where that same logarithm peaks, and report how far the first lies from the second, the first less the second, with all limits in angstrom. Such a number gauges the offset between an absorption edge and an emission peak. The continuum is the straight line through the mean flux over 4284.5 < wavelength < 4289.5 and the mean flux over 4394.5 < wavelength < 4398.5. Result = -31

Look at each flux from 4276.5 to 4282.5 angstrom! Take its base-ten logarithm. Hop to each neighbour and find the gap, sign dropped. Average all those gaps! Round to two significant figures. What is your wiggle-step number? 0.023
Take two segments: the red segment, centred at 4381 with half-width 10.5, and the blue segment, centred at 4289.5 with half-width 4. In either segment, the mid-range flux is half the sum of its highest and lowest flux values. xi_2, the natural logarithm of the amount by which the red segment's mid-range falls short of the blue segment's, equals -1.9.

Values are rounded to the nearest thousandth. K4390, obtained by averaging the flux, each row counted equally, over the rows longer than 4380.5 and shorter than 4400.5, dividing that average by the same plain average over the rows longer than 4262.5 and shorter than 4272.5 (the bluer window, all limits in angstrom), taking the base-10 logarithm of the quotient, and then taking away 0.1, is -0.079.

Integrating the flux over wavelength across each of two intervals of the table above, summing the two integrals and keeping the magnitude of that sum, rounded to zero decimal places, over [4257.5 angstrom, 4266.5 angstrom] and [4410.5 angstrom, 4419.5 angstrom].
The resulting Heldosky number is 191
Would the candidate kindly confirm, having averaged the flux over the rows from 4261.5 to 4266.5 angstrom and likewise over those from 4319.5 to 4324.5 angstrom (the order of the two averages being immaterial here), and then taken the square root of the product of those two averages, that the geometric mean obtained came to 11.1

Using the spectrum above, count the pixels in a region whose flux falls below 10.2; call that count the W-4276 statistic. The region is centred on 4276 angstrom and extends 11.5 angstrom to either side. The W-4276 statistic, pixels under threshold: 15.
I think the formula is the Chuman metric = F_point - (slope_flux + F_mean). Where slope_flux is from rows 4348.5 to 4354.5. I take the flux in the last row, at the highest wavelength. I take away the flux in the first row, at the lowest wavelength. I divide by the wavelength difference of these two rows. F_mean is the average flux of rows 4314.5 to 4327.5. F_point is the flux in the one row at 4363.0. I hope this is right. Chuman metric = 1.3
